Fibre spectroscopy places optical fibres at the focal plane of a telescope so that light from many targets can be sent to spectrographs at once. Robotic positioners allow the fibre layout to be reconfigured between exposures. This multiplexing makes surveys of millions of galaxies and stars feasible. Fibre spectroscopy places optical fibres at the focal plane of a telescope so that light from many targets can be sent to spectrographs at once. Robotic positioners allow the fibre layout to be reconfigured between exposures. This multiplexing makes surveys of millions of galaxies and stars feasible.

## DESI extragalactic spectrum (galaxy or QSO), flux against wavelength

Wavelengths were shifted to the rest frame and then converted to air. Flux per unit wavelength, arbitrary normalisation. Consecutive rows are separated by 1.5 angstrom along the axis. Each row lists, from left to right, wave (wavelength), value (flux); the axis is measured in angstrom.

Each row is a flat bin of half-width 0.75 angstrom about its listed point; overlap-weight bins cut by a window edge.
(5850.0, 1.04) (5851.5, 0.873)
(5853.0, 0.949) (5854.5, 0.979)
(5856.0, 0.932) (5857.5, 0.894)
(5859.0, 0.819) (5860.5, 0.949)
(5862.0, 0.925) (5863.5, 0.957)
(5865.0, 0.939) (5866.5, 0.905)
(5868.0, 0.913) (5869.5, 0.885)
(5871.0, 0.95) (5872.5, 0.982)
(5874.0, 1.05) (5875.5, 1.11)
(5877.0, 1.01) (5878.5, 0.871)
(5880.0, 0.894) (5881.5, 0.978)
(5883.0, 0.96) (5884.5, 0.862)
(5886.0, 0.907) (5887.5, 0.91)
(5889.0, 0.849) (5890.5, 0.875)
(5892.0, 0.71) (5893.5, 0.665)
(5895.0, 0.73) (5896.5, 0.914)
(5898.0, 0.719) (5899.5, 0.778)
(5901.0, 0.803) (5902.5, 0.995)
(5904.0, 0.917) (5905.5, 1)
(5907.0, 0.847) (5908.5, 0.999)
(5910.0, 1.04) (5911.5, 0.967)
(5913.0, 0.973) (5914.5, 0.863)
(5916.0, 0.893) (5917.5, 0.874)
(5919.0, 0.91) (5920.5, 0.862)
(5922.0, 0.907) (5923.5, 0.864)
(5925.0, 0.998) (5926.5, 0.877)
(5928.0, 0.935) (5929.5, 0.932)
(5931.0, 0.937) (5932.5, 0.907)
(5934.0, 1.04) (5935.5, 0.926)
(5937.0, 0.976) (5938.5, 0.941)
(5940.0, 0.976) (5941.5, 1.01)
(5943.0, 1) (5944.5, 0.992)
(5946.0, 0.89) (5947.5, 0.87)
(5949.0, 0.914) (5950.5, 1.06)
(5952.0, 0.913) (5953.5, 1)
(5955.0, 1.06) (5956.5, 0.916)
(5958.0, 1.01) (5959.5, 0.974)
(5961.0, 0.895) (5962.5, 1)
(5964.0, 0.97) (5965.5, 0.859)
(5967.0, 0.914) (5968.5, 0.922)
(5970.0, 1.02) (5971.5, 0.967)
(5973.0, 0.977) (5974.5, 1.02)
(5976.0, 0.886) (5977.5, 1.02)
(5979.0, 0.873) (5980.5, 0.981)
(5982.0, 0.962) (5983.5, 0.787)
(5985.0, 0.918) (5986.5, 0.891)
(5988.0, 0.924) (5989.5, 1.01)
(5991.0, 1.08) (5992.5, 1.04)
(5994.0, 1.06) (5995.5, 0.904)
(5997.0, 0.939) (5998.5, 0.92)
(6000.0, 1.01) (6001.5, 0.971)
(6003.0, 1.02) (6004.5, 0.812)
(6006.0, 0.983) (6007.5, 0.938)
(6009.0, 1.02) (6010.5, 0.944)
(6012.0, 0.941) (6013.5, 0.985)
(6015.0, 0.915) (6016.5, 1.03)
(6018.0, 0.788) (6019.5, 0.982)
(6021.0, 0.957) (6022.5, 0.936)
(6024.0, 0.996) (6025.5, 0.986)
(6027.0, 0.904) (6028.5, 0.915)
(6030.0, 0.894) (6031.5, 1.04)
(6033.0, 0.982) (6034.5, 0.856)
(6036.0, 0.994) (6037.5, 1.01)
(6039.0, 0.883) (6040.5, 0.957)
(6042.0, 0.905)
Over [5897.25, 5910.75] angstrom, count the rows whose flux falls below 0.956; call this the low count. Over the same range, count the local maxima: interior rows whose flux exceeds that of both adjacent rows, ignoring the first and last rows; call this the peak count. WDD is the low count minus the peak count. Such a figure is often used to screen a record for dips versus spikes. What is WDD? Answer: 3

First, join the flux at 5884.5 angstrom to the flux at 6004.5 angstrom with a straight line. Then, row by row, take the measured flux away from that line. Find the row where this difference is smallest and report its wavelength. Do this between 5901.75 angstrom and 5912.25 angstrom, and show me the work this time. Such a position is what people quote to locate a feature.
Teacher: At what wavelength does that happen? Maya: 5910.0 angstrom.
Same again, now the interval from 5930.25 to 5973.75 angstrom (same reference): 5955.0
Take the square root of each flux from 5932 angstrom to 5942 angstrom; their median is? 0.988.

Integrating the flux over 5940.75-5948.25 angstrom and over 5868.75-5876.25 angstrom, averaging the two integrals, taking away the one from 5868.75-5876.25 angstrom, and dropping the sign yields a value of 0.16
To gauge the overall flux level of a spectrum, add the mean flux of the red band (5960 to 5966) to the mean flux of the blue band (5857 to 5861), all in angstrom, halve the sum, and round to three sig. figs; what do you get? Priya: 0.909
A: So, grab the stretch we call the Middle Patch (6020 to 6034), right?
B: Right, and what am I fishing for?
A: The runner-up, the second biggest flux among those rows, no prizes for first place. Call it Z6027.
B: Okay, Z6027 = 0.996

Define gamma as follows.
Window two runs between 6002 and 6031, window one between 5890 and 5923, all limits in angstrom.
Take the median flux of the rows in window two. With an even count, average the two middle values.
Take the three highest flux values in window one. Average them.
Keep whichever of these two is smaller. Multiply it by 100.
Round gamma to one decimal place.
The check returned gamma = 94.4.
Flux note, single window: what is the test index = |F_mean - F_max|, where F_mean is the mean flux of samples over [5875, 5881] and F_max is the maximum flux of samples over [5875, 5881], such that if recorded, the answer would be 0.14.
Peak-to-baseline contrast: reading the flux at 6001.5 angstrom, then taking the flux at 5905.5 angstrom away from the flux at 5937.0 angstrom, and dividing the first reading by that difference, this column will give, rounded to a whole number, -40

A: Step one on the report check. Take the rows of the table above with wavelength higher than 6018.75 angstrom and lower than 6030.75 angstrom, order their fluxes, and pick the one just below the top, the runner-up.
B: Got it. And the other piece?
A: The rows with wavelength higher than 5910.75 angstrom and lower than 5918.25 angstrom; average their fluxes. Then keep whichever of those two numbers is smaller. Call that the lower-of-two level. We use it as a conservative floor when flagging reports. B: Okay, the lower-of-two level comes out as 0.91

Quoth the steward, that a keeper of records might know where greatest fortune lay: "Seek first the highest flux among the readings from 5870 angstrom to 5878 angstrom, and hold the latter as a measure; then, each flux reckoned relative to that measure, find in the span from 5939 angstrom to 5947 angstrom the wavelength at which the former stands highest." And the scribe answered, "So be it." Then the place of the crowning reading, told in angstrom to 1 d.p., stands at 5941.5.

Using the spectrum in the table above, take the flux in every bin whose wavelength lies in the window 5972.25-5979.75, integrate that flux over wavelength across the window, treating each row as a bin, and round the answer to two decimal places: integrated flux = 7.16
